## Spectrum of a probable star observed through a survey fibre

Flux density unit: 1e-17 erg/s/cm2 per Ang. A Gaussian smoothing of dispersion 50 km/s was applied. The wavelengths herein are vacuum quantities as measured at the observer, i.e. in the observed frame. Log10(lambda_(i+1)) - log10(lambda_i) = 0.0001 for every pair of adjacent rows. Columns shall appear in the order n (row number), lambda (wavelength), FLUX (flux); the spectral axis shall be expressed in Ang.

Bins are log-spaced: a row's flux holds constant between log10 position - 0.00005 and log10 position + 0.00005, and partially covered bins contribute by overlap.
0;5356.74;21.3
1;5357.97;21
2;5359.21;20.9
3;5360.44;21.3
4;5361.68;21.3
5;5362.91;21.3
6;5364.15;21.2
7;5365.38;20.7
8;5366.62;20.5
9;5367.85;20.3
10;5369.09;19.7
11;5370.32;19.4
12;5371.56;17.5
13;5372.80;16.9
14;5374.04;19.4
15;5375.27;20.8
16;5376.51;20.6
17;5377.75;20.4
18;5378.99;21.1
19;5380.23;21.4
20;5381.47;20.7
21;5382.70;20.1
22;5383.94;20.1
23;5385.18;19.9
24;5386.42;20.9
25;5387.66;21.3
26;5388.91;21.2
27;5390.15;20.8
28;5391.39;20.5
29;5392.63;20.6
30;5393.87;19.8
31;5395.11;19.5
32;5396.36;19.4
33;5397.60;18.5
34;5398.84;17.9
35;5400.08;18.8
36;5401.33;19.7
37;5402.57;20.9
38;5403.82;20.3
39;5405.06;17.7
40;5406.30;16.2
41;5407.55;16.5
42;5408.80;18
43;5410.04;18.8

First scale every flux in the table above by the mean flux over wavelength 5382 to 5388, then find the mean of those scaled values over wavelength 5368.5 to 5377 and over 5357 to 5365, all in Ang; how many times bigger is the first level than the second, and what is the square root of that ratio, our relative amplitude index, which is 0.952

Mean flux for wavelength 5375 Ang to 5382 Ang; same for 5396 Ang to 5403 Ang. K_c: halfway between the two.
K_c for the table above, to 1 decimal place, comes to 20.0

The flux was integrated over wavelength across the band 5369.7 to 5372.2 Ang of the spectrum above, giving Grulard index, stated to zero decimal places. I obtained 46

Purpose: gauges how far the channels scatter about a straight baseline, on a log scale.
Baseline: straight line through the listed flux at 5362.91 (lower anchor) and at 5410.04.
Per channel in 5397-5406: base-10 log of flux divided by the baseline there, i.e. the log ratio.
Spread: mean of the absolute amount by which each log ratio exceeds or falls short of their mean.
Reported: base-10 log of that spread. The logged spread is -1.6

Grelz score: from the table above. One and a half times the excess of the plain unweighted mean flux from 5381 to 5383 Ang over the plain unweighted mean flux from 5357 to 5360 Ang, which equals -0.8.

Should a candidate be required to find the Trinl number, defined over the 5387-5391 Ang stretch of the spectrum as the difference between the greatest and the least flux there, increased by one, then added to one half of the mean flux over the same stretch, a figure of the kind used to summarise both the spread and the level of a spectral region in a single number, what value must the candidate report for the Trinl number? 12.0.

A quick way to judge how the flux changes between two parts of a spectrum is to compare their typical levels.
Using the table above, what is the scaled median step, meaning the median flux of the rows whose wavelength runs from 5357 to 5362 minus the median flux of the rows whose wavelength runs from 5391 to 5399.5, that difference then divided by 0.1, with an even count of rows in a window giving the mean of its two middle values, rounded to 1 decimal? 16.5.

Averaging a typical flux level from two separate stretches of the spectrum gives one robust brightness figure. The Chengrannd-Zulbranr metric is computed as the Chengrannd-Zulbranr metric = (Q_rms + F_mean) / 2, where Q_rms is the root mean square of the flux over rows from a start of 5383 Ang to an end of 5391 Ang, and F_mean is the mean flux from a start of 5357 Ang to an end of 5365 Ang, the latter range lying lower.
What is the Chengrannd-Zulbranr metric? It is 20.9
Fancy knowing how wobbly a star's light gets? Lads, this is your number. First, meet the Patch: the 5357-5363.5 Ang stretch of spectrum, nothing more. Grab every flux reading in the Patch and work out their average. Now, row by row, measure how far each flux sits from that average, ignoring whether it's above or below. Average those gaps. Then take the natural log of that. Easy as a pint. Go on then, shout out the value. -1.8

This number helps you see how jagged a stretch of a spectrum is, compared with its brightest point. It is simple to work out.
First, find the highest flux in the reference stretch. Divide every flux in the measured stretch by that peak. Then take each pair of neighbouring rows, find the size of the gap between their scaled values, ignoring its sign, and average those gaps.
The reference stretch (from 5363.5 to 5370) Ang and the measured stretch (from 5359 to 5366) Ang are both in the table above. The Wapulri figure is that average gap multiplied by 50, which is 0.47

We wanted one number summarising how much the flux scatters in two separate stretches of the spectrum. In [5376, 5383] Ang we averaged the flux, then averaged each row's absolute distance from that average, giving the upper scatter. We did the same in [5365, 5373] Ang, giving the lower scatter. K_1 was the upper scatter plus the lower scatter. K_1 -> 1.55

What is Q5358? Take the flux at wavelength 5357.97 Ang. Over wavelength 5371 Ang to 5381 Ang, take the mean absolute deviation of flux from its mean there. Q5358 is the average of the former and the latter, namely 11.2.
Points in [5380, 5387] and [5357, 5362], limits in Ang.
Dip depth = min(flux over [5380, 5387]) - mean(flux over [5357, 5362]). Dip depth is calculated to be -1.2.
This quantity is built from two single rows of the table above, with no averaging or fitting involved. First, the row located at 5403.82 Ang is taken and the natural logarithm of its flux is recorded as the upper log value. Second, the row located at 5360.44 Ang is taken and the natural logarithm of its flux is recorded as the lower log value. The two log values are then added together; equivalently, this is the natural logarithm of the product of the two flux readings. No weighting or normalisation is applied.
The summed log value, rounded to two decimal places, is 6.07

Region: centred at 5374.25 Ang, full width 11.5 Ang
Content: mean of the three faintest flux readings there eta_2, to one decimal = 17.9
